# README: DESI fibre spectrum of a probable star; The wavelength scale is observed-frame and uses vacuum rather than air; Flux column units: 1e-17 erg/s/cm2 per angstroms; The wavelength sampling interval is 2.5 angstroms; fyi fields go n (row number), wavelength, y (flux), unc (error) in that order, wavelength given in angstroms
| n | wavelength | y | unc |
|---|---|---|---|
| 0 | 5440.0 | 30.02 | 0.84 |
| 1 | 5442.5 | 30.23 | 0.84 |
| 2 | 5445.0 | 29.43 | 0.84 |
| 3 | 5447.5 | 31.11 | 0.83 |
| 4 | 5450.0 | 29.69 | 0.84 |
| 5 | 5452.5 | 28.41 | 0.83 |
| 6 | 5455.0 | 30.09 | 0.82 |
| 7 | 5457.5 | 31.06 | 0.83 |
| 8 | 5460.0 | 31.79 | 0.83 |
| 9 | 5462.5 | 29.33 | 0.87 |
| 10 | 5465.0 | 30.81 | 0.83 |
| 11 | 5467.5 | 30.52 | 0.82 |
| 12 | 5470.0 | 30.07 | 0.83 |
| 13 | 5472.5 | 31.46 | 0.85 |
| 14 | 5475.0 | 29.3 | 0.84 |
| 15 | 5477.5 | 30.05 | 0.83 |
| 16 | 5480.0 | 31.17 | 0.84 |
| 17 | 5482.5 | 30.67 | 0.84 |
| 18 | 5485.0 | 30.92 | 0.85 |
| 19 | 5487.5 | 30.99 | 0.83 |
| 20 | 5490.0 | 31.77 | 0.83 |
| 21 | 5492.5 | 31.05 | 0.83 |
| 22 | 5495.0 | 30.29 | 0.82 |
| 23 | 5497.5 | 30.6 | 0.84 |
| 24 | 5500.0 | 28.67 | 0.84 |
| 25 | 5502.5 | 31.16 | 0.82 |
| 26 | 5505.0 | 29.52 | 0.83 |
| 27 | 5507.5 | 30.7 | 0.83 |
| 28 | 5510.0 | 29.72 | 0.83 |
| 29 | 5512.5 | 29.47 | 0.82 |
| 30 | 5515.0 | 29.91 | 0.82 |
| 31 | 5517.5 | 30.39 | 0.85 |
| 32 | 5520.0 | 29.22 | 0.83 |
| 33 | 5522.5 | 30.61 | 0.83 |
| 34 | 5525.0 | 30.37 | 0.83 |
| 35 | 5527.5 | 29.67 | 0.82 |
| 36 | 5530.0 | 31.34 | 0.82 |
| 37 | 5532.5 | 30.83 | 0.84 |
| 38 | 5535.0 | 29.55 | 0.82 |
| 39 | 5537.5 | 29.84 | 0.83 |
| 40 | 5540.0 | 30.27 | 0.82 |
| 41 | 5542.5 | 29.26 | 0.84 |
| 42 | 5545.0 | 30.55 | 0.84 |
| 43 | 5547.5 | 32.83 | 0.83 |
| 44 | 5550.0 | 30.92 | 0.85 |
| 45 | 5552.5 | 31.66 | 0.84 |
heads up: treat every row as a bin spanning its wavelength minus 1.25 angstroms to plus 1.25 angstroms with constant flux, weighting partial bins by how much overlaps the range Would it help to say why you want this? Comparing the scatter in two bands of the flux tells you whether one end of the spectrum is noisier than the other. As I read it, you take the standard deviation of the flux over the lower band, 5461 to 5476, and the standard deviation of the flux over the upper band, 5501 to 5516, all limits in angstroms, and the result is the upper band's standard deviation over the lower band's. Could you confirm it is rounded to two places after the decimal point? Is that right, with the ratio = 0.81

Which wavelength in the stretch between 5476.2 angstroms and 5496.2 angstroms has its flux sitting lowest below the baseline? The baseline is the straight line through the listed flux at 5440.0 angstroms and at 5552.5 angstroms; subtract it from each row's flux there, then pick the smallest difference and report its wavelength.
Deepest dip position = 5495.0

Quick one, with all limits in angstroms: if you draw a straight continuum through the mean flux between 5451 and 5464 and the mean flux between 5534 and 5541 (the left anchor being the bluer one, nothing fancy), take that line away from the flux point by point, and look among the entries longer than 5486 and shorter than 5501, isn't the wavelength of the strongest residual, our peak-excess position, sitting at 5490.0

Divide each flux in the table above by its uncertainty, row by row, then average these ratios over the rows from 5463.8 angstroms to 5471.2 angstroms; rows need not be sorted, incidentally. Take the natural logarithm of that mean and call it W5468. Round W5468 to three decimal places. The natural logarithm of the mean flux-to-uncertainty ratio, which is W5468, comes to 3.607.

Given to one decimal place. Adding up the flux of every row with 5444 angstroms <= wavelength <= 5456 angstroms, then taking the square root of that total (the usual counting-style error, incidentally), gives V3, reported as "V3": 12.2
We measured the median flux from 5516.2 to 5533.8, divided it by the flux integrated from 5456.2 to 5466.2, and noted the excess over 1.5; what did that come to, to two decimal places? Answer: -1.40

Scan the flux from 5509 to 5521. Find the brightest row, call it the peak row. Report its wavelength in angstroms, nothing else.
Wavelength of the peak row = 5517.5 angstroms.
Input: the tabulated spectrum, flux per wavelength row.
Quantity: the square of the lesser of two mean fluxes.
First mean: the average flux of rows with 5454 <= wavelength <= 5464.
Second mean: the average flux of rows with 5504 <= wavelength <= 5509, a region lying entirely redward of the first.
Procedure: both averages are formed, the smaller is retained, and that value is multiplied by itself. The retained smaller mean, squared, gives 907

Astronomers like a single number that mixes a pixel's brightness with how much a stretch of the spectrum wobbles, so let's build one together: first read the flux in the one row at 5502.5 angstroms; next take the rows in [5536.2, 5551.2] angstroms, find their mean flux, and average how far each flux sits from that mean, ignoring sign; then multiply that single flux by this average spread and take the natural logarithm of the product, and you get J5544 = 3.3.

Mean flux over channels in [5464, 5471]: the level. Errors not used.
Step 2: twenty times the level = 609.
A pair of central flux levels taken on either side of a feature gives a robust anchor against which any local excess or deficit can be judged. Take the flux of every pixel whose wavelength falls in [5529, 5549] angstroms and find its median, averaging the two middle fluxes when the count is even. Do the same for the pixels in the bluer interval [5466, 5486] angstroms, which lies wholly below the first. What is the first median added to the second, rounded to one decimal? 61.0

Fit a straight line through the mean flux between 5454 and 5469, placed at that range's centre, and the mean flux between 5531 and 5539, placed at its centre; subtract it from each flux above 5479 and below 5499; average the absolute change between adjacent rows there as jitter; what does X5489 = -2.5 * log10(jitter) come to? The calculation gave 0.78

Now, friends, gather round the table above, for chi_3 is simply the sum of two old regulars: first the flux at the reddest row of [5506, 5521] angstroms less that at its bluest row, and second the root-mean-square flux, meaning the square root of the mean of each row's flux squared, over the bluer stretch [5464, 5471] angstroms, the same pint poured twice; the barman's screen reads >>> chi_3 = 29.0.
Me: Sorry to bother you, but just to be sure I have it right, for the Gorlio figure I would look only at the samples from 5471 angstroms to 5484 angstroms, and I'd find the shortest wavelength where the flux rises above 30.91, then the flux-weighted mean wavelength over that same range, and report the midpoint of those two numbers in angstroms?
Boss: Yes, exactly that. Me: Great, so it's 5475.0 angstroms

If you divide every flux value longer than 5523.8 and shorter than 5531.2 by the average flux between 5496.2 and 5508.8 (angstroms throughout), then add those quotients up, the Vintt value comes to 3.03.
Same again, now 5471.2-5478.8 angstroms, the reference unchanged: 3.01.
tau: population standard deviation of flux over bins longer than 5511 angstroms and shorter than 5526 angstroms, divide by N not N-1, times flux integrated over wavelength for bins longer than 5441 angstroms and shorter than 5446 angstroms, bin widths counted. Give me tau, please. 76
